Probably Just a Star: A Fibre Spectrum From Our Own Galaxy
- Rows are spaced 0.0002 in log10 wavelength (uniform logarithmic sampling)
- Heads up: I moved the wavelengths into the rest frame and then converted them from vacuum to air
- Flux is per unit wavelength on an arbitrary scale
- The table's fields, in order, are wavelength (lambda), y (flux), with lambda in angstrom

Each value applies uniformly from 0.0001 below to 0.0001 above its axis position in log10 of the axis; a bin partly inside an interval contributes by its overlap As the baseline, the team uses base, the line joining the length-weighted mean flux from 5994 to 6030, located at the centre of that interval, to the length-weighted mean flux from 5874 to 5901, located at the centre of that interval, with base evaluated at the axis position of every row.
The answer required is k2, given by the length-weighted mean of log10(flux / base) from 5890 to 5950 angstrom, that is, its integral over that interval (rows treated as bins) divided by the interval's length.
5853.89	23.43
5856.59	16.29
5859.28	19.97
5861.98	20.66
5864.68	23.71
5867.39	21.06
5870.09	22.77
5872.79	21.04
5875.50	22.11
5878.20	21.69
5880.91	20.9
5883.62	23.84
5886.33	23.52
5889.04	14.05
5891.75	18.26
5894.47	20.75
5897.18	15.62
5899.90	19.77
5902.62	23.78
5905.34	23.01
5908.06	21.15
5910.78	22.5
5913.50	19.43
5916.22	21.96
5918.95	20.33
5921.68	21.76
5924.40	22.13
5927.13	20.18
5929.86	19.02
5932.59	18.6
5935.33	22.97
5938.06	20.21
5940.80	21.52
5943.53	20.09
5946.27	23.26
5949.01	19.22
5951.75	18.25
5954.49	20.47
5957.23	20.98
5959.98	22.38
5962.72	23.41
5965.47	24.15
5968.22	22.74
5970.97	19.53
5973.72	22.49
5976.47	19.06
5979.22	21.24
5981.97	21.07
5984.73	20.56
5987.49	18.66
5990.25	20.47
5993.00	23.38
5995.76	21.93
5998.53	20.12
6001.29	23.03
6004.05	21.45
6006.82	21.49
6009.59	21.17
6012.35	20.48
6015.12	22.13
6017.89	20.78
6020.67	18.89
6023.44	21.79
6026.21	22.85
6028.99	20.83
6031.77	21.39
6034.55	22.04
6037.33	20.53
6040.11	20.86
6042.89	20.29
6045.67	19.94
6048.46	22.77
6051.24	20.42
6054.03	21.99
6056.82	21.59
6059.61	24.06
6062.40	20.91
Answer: 0.004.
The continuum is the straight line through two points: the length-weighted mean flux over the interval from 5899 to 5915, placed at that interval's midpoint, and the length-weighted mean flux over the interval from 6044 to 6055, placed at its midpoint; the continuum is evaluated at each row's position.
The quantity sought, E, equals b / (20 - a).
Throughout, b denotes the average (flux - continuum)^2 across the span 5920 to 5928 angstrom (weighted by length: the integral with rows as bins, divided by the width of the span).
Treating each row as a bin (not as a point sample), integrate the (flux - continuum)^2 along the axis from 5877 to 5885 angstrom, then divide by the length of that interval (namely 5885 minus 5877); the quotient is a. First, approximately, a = 1.75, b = 0.7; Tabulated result 0.04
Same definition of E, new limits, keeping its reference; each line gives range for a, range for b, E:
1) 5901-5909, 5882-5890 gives 1.11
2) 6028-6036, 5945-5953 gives 0.32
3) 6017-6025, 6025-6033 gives 0.05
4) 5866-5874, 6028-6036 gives 0.01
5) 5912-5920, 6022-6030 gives 0.06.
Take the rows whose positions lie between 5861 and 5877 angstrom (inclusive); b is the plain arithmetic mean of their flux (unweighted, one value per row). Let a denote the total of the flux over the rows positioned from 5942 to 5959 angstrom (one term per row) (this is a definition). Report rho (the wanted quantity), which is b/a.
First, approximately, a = 122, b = 21.9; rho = 0.179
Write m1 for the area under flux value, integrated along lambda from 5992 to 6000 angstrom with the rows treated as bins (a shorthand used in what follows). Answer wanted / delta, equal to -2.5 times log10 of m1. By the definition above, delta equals -5.60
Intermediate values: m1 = 174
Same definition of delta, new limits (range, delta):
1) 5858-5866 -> -5.59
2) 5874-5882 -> -5.59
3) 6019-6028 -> -5.70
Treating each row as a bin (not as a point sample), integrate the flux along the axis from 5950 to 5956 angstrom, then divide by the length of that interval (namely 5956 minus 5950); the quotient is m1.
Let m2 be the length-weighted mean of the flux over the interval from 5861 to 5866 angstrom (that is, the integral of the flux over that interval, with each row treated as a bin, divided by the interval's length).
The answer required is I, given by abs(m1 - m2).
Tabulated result 2.9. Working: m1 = 19.4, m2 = 22.3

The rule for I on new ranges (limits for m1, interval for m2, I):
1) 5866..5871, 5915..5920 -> 0.7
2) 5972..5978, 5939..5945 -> 0.1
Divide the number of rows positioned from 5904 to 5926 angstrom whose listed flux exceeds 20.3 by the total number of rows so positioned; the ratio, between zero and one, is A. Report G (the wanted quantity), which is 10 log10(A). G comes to -0.6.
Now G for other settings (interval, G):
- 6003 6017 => 0.0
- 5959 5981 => -1.2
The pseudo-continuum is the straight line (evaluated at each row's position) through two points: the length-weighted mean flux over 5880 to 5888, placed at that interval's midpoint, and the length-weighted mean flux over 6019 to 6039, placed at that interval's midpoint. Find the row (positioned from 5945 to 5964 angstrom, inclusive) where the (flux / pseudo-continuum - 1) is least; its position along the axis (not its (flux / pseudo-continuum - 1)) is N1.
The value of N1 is 5951.75 angstrom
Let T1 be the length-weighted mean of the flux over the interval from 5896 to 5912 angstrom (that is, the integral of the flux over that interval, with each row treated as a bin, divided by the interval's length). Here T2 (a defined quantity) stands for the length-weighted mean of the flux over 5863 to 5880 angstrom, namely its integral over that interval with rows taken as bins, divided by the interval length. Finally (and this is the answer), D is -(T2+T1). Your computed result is -43.01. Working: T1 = 21.0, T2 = 22.0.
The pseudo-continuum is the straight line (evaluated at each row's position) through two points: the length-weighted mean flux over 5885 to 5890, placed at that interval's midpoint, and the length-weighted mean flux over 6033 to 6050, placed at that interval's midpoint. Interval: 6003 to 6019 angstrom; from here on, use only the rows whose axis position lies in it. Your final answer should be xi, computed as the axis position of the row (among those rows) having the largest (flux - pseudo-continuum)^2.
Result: 6015.12 angstrom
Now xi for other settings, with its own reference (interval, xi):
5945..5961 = 5946.27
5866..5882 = 5870.09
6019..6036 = 6026.21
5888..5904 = 5889.04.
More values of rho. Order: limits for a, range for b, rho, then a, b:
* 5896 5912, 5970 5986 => 0.164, 126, 20.7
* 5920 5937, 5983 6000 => 0.167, 125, 20.9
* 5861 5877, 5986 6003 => 0.162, 131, 21.3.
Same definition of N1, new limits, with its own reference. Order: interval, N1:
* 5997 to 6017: 5998.53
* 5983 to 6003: 5987.49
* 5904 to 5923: 5913.50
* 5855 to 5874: 5856.59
